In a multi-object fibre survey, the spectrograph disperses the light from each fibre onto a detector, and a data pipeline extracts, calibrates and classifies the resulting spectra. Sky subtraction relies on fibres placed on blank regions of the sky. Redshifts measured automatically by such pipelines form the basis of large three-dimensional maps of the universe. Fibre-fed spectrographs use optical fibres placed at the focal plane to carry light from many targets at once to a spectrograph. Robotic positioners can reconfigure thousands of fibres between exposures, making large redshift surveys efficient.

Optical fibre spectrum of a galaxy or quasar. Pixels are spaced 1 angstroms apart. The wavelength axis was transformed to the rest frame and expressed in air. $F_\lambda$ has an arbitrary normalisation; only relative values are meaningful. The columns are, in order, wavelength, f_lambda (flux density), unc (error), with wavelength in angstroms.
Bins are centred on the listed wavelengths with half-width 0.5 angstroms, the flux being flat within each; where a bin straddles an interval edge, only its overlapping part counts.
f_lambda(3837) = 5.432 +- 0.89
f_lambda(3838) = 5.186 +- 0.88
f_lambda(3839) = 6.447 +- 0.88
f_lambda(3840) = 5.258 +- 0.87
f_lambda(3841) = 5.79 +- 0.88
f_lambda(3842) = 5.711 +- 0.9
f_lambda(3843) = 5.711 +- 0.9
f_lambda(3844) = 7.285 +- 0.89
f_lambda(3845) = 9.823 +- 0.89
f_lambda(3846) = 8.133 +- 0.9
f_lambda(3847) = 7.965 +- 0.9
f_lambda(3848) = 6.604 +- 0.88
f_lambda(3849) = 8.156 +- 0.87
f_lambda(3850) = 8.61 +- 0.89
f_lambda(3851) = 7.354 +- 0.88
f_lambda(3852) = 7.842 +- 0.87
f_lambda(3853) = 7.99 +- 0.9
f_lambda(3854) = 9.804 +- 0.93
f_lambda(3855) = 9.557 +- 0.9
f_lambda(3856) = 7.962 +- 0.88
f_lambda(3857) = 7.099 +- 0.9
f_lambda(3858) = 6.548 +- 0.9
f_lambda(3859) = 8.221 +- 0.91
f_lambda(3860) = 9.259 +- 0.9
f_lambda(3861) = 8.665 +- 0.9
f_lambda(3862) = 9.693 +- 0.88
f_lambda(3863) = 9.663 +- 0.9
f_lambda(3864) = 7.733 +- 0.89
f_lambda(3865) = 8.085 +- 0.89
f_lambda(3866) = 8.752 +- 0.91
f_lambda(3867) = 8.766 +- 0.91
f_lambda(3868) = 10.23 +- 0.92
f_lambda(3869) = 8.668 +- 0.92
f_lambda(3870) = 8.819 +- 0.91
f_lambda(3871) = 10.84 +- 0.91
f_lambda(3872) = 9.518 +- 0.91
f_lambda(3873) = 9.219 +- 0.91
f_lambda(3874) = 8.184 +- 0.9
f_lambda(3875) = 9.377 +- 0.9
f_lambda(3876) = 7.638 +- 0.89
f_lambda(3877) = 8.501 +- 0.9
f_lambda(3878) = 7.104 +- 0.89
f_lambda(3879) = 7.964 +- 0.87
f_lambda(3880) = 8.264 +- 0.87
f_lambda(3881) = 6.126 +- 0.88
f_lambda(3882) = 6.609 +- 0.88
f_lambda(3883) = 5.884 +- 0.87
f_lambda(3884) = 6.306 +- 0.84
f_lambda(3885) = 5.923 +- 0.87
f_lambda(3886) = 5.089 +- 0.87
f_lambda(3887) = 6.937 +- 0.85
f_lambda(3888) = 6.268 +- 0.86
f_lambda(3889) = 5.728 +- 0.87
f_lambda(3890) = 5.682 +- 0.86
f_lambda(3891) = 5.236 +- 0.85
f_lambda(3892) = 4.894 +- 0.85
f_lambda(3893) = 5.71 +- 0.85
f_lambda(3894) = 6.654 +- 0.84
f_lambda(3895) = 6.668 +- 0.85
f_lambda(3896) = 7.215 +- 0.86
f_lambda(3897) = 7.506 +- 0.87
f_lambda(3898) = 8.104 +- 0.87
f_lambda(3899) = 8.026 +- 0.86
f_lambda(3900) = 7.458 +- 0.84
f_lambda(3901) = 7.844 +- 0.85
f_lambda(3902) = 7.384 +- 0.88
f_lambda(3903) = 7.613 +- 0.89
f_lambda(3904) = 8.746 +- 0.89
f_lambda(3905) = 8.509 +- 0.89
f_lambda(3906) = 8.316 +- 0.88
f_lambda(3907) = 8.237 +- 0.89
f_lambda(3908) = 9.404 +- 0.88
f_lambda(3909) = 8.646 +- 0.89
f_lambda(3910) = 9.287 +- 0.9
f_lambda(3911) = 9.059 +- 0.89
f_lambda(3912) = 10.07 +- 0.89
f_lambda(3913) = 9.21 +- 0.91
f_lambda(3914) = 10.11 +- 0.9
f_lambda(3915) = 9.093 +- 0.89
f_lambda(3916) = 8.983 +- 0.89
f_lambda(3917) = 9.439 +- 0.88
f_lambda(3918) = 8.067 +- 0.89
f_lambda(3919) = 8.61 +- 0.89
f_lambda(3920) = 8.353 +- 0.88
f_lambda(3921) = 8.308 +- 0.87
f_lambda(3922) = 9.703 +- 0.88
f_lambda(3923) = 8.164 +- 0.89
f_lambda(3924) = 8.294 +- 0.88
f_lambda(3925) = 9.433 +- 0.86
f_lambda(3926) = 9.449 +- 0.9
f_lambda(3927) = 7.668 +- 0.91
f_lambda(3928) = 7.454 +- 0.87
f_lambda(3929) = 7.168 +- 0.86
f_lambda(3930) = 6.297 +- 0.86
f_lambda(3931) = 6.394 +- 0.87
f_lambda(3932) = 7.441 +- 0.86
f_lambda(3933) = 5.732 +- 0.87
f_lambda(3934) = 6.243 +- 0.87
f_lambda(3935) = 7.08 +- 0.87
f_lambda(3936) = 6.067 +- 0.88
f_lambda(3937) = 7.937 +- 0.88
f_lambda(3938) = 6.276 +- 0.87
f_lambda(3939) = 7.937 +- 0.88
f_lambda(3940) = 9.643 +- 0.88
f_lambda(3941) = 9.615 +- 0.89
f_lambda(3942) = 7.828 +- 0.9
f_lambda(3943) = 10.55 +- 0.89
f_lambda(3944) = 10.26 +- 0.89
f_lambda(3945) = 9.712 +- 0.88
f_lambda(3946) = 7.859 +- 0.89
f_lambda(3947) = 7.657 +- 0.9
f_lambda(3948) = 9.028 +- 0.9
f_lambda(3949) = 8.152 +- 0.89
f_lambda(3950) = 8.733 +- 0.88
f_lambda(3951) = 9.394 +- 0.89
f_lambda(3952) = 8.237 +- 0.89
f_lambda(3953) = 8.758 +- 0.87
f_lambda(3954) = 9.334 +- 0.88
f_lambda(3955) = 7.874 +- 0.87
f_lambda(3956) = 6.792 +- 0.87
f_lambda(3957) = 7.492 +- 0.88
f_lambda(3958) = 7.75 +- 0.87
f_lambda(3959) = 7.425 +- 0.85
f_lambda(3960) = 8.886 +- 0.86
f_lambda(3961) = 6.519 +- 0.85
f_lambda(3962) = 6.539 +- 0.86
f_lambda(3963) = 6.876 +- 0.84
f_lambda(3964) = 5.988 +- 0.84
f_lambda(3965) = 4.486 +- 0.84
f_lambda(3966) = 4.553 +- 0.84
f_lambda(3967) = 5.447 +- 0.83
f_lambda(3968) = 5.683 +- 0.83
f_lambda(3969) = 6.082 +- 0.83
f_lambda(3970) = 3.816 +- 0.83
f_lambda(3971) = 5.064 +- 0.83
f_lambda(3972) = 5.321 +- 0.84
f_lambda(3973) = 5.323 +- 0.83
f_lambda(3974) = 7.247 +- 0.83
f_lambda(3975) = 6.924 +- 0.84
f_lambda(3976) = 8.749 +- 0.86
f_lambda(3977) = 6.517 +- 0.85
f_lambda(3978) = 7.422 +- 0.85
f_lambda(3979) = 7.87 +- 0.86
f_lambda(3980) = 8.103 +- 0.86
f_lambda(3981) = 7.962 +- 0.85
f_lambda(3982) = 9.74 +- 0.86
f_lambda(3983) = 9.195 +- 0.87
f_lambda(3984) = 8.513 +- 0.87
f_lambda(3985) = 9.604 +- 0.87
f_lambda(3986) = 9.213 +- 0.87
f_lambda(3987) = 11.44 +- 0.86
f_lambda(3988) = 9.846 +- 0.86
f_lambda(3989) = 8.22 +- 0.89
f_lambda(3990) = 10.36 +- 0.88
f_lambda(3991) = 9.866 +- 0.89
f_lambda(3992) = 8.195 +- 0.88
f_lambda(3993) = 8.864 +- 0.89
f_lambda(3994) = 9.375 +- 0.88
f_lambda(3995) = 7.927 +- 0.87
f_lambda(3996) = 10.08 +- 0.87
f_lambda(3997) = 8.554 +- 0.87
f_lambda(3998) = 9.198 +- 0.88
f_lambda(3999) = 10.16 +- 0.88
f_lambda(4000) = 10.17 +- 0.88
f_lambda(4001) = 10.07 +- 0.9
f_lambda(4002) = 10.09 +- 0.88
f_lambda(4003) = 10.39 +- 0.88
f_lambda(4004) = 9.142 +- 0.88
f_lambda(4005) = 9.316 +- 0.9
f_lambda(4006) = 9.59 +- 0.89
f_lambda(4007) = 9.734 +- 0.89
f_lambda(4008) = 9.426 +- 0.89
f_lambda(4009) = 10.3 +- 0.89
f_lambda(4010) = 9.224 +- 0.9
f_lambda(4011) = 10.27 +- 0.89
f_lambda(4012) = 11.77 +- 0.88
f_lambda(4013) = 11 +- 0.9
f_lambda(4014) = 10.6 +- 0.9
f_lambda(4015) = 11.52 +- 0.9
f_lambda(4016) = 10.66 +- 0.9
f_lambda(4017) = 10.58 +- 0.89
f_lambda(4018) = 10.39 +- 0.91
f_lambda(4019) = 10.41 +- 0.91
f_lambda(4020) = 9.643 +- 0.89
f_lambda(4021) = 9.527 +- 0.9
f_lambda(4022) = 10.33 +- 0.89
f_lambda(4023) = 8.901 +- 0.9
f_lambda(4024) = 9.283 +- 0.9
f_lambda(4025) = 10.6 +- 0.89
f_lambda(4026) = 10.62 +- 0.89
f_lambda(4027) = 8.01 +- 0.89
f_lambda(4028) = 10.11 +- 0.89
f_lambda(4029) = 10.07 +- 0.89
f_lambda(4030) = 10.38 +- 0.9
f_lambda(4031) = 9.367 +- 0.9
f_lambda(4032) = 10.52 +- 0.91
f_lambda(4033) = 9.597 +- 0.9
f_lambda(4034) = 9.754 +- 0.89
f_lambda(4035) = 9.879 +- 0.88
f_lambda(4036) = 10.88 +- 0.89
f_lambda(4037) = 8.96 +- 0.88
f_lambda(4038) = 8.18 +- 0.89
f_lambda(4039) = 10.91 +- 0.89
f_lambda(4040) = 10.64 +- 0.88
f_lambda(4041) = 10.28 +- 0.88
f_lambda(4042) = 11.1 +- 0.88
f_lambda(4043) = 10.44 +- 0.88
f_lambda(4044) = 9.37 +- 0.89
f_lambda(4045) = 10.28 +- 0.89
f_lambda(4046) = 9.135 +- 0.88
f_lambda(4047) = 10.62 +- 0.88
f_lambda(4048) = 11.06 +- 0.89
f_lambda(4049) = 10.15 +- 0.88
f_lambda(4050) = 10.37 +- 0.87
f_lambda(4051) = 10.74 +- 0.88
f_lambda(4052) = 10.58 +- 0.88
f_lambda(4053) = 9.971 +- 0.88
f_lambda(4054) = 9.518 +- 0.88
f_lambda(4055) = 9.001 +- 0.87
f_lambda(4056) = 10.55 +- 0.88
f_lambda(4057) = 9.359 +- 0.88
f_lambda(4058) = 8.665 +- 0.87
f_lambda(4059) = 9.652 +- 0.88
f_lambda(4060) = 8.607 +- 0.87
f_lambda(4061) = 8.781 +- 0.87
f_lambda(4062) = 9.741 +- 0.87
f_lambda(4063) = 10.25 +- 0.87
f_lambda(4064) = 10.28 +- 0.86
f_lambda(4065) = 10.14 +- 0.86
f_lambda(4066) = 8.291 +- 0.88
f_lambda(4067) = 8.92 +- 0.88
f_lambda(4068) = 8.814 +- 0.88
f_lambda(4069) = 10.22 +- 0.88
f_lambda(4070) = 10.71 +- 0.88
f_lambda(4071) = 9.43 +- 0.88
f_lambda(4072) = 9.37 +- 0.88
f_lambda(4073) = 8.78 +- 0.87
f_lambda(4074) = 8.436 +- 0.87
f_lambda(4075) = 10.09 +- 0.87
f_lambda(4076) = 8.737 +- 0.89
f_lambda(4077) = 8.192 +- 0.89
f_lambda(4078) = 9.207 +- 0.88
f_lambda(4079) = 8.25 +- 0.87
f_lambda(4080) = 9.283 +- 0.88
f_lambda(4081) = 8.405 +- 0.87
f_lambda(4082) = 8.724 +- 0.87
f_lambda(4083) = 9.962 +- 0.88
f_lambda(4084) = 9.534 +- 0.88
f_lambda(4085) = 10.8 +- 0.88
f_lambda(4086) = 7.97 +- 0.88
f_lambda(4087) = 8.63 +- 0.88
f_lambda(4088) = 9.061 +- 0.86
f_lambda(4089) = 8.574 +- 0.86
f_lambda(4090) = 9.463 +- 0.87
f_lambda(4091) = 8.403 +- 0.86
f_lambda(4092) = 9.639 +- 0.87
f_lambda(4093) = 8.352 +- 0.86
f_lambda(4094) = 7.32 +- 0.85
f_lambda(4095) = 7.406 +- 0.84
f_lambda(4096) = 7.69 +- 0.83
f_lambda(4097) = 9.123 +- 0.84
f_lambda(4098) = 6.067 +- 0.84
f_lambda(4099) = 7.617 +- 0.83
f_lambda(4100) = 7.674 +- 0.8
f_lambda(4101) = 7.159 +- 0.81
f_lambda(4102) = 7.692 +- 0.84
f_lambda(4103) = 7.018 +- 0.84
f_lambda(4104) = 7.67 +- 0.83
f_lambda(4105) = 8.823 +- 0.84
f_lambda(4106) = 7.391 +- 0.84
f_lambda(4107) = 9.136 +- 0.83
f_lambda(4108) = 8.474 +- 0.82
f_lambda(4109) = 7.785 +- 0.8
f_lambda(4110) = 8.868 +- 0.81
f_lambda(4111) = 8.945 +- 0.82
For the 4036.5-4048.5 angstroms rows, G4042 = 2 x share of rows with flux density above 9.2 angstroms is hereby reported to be 1.5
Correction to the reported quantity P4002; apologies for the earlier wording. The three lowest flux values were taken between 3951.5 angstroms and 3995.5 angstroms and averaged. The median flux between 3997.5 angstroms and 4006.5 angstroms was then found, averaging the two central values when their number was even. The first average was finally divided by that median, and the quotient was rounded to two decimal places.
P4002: 0.43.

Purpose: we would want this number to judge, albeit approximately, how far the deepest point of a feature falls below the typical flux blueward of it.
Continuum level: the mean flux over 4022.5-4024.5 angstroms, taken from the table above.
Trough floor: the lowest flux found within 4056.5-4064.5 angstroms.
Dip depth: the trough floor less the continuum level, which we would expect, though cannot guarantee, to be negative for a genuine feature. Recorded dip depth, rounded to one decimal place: -0.5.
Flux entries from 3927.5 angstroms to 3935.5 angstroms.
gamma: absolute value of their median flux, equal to 6.7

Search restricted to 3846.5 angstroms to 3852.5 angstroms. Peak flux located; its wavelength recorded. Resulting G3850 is 3850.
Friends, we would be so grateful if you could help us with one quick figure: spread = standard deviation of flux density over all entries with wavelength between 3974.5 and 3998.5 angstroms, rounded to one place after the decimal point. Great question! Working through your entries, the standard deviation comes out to 1.1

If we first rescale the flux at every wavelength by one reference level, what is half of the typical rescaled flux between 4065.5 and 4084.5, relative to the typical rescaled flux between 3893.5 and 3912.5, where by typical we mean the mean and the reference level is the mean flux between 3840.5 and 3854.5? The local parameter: 0.56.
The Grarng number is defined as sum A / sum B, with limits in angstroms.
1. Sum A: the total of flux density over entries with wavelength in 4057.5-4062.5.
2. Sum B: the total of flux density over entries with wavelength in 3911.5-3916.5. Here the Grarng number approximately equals 0.96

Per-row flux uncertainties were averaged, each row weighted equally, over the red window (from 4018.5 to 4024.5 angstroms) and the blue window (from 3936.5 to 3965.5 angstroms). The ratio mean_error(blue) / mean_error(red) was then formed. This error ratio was 0.97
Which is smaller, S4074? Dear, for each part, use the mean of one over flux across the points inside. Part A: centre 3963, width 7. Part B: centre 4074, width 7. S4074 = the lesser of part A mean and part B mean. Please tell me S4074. 0.112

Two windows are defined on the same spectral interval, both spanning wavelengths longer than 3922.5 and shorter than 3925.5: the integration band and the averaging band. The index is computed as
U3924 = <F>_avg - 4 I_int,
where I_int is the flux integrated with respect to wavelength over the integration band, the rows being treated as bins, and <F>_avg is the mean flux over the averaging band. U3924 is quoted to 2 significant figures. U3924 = -95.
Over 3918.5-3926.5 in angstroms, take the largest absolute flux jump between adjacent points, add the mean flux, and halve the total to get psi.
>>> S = 5.2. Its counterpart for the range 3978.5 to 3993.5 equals 5.7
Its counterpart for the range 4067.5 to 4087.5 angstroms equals 6.0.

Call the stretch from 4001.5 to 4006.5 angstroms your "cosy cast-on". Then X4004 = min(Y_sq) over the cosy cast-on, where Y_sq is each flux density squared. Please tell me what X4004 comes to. 84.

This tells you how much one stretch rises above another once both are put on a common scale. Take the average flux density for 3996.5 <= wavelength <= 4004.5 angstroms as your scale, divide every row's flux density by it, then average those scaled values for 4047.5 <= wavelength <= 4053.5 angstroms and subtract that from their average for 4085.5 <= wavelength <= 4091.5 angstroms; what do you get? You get -0.18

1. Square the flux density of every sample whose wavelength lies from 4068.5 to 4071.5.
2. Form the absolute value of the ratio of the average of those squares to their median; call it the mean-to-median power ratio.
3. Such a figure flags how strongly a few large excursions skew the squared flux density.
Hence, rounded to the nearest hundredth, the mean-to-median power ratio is 0.98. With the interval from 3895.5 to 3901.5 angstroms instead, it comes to 1.01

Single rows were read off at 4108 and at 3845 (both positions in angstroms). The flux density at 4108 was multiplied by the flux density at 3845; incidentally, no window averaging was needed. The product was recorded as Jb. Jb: 83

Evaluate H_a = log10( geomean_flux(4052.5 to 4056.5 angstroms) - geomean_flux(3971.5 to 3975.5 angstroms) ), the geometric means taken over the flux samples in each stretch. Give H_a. 0.56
